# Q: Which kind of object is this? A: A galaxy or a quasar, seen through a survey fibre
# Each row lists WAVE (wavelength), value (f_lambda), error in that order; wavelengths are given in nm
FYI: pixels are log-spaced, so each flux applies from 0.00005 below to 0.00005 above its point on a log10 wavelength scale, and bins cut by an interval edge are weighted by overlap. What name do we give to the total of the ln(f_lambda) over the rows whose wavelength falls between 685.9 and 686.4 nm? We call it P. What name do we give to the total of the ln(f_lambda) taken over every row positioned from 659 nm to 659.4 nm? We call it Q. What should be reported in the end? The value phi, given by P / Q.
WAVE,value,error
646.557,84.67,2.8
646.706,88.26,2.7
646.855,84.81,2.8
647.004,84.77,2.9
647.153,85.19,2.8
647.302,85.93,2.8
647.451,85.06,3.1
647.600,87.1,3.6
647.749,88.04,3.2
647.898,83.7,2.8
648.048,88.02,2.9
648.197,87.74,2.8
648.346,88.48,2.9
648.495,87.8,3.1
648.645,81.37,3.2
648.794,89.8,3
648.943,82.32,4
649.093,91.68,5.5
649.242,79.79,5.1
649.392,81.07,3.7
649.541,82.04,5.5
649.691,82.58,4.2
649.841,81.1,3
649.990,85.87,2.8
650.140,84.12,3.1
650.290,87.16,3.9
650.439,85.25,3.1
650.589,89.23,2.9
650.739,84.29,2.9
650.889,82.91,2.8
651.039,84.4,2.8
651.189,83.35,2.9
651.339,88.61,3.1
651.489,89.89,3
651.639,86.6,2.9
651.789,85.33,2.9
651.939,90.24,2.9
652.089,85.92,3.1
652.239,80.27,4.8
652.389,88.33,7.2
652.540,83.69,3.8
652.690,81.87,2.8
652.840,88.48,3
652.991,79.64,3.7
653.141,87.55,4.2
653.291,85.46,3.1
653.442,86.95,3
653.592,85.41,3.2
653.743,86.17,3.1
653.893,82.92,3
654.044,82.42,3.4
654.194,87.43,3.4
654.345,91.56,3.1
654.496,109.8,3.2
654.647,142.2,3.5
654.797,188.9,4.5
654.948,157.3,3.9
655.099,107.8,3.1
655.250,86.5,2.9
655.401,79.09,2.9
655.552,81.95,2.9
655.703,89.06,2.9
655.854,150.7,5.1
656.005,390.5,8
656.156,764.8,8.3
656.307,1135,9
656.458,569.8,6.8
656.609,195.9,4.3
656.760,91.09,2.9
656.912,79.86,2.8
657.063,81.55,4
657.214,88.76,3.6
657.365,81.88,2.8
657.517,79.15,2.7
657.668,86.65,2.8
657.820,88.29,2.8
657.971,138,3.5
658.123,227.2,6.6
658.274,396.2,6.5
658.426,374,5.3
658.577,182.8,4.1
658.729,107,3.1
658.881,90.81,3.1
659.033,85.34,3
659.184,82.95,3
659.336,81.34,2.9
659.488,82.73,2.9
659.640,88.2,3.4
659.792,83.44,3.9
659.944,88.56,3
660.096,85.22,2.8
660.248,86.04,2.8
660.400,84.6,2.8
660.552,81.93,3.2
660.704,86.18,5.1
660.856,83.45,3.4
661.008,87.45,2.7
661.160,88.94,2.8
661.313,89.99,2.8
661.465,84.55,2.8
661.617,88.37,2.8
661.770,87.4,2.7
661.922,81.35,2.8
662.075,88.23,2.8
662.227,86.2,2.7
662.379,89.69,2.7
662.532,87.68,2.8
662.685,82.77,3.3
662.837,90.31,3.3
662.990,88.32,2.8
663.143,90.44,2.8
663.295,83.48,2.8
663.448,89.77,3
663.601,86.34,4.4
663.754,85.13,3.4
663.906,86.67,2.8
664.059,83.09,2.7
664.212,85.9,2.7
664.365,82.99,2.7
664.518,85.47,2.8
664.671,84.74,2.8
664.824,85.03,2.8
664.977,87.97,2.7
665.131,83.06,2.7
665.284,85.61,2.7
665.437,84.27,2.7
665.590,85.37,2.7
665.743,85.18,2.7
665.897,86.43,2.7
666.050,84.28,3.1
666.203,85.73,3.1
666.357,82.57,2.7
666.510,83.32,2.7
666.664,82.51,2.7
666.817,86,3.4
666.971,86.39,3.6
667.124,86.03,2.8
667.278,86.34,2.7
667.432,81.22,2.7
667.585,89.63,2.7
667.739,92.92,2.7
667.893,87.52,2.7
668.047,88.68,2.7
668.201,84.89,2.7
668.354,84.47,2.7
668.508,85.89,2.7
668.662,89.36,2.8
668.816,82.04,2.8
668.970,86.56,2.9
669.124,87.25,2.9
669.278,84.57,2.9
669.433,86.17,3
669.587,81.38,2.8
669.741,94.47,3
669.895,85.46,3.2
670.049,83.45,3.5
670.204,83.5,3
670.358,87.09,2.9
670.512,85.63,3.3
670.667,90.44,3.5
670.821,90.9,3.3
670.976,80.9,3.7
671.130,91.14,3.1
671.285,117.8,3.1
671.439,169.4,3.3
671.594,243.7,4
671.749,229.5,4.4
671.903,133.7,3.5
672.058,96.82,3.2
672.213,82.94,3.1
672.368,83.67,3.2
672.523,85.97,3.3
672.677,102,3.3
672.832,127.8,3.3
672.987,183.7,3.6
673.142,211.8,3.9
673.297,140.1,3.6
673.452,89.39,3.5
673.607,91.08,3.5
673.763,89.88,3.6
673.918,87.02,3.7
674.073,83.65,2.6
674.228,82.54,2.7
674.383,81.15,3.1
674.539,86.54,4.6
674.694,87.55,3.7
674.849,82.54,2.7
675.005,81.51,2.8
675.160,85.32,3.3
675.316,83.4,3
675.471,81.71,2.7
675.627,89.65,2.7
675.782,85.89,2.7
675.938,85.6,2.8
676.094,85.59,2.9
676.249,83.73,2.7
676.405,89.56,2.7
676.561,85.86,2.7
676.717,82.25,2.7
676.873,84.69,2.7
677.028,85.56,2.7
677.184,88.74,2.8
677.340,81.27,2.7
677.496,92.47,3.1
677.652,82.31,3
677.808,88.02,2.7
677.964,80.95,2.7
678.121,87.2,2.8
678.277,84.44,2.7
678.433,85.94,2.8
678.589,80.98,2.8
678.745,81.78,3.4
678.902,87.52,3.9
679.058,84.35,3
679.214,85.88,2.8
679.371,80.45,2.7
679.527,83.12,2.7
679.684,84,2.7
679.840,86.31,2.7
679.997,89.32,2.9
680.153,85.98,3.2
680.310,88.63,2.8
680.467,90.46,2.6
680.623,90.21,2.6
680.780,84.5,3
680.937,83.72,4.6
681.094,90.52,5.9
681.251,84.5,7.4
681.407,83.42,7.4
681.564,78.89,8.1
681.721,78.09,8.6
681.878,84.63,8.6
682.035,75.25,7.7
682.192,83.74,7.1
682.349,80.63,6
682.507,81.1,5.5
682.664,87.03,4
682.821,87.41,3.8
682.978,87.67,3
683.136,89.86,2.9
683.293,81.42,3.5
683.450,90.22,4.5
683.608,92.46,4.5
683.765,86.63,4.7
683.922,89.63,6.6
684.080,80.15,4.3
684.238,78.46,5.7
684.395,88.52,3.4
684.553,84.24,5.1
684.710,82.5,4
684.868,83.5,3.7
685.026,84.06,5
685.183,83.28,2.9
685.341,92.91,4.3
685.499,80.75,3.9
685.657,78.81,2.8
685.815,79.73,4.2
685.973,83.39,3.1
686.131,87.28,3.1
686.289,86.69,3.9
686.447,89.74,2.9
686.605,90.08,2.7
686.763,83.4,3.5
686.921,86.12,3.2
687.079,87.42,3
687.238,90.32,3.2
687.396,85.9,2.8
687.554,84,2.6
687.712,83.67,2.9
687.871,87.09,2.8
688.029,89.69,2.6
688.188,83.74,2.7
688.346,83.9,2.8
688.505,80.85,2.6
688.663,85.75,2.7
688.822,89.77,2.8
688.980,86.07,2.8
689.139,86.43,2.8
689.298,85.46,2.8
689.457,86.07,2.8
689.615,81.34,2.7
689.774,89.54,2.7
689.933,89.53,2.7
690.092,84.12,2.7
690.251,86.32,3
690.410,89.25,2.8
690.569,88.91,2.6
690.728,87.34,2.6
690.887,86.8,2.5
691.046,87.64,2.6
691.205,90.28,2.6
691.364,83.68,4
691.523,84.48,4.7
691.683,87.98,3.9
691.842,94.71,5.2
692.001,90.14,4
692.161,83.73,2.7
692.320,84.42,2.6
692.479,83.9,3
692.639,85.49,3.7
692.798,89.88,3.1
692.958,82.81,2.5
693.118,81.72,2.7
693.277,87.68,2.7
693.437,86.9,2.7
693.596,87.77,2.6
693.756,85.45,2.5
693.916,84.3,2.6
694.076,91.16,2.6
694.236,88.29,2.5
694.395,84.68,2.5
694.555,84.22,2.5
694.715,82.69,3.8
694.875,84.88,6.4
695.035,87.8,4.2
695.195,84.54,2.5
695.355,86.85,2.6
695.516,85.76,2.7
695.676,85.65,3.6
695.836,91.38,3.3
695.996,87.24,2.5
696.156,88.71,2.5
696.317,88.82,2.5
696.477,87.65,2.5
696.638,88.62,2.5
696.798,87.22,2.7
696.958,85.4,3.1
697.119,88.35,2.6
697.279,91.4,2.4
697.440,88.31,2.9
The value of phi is 1.01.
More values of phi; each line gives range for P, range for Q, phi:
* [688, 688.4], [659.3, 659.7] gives 1.00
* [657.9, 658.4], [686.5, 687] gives 1.22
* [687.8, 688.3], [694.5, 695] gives 1.01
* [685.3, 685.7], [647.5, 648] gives 0.99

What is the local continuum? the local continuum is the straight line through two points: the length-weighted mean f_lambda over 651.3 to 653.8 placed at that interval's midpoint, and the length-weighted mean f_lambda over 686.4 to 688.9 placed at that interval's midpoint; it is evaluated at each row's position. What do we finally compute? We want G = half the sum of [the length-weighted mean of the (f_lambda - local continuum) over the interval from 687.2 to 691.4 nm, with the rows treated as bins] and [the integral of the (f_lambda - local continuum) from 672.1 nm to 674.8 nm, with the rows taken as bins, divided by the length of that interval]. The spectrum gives 10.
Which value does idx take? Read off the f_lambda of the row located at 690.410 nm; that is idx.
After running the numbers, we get 89.25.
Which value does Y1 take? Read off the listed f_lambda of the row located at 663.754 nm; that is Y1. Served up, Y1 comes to 85.13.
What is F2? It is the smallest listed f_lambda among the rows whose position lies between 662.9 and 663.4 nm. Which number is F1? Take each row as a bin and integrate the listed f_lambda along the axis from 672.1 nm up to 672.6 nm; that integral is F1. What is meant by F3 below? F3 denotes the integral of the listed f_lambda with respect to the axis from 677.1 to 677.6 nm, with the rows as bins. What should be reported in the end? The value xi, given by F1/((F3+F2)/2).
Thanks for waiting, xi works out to 0.670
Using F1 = 42.5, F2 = 83.48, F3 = 44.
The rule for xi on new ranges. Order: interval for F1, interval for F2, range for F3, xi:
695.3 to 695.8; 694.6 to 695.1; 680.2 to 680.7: 0.678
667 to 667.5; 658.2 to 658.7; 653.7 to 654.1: 0.392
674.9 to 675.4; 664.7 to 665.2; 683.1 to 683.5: 0.707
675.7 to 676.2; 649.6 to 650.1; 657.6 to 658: 0.706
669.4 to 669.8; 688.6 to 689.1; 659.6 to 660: 0.580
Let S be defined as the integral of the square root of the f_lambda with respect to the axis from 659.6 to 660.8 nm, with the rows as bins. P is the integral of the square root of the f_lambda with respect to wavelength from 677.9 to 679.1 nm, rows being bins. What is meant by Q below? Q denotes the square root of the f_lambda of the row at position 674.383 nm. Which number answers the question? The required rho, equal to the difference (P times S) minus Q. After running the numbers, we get 113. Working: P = 11.0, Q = 9.0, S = 11.1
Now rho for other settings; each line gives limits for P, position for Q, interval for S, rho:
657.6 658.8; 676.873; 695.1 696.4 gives 189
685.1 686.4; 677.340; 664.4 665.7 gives 134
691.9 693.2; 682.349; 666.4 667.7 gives 135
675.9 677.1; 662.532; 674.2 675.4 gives 112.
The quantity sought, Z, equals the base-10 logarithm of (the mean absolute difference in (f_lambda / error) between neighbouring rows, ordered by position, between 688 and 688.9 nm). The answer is 0.1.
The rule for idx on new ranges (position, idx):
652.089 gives 85.92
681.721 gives 78.09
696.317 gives 88.82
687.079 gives 87.42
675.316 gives 83.4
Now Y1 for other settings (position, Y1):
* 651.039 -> 84.4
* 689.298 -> 85.46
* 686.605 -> 90.08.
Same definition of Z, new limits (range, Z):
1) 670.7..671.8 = 1.0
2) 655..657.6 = 1.1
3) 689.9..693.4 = 0.6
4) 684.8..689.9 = 0.5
